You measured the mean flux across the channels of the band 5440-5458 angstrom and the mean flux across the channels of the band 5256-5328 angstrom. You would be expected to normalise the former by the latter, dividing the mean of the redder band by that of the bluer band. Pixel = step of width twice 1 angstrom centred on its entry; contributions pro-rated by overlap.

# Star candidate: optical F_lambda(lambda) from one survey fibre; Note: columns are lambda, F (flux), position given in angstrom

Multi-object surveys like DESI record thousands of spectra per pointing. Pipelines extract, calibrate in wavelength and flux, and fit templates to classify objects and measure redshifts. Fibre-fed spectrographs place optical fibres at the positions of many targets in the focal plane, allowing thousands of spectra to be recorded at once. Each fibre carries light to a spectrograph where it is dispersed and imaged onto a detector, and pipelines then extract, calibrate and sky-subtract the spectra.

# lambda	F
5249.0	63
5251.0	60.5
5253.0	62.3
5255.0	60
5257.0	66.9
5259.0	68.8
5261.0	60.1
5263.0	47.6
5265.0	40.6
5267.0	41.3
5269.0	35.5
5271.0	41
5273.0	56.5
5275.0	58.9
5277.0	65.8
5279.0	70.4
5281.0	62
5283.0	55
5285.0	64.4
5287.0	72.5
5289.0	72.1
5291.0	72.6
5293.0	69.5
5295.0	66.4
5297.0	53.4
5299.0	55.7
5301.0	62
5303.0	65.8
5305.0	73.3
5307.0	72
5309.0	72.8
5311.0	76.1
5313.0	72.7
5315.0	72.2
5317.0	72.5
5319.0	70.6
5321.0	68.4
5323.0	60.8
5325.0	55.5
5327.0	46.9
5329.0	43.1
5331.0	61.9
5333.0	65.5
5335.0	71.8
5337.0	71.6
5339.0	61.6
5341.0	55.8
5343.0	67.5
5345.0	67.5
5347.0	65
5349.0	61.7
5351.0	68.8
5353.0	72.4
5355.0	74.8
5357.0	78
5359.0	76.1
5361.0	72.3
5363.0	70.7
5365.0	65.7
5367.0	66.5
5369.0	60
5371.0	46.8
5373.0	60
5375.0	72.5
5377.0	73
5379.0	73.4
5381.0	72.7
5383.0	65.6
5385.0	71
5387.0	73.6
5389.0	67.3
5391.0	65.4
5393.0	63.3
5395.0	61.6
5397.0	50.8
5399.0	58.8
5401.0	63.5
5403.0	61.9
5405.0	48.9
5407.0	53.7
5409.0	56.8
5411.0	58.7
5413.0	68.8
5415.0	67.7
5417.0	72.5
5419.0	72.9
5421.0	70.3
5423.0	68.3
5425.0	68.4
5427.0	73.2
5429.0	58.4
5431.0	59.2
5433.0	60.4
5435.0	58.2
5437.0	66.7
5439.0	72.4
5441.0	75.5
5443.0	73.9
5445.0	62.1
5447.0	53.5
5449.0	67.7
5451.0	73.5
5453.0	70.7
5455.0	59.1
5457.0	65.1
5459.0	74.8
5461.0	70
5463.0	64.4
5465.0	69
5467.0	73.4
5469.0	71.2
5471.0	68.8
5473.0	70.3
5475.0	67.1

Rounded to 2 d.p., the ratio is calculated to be 1.07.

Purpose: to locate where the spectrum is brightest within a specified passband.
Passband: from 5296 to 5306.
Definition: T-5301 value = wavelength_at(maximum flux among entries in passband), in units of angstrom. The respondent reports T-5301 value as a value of 5305.0 angstrom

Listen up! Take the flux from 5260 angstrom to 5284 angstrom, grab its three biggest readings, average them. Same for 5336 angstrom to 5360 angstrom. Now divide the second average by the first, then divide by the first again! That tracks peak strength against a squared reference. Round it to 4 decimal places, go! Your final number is 0.0175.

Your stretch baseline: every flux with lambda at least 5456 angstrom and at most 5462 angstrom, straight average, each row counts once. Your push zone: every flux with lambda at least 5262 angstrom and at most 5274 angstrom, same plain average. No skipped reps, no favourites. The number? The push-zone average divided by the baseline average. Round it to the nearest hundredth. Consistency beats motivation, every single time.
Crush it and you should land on 0.63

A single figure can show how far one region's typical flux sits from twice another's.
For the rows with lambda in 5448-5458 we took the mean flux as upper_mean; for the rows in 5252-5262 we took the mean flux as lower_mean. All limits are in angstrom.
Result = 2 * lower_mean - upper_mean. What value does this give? 60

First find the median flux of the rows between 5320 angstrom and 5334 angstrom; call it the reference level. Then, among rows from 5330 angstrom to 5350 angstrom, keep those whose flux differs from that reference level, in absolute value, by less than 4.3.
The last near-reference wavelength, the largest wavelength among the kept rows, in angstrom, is 5349.0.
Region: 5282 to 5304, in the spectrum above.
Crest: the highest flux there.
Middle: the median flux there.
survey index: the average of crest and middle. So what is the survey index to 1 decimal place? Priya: 69.2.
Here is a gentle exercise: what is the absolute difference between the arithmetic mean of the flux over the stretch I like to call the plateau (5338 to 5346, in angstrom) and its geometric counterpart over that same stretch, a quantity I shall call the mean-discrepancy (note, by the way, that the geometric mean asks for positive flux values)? 0.19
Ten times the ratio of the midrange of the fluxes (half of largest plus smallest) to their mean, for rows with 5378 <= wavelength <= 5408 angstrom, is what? 9.7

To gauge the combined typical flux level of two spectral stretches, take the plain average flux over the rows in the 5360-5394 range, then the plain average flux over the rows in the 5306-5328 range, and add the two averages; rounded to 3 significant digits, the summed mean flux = 134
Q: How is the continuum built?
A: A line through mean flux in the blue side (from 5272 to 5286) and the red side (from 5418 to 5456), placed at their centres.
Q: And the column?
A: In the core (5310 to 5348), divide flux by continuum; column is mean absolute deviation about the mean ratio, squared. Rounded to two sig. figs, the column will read 0.012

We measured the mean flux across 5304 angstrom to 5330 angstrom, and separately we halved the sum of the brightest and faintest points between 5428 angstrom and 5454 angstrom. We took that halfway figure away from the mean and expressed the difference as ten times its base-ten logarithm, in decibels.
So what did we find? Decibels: 1.5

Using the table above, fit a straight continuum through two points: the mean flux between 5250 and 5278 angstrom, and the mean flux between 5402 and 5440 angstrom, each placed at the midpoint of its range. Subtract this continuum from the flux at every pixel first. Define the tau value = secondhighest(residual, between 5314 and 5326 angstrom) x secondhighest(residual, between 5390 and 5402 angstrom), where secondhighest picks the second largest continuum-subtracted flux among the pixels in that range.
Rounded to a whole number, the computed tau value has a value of 13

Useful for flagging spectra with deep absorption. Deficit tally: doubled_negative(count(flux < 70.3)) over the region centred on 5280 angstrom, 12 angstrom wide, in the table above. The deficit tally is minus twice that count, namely -10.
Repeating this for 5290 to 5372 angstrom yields -48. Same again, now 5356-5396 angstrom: -20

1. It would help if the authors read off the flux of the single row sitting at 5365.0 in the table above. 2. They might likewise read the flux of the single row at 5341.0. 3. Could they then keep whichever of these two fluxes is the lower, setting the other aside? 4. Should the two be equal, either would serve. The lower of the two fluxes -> 56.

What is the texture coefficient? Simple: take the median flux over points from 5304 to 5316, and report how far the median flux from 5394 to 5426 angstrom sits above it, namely -10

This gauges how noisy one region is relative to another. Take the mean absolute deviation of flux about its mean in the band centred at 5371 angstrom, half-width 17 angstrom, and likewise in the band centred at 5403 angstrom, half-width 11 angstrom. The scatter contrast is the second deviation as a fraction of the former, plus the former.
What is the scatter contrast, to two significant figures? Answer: 6.6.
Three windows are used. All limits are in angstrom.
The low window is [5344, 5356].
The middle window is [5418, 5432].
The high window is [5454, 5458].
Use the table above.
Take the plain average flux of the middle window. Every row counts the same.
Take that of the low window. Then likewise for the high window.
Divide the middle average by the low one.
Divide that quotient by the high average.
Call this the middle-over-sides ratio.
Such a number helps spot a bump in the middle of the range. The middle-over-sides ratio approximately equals 0.0158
